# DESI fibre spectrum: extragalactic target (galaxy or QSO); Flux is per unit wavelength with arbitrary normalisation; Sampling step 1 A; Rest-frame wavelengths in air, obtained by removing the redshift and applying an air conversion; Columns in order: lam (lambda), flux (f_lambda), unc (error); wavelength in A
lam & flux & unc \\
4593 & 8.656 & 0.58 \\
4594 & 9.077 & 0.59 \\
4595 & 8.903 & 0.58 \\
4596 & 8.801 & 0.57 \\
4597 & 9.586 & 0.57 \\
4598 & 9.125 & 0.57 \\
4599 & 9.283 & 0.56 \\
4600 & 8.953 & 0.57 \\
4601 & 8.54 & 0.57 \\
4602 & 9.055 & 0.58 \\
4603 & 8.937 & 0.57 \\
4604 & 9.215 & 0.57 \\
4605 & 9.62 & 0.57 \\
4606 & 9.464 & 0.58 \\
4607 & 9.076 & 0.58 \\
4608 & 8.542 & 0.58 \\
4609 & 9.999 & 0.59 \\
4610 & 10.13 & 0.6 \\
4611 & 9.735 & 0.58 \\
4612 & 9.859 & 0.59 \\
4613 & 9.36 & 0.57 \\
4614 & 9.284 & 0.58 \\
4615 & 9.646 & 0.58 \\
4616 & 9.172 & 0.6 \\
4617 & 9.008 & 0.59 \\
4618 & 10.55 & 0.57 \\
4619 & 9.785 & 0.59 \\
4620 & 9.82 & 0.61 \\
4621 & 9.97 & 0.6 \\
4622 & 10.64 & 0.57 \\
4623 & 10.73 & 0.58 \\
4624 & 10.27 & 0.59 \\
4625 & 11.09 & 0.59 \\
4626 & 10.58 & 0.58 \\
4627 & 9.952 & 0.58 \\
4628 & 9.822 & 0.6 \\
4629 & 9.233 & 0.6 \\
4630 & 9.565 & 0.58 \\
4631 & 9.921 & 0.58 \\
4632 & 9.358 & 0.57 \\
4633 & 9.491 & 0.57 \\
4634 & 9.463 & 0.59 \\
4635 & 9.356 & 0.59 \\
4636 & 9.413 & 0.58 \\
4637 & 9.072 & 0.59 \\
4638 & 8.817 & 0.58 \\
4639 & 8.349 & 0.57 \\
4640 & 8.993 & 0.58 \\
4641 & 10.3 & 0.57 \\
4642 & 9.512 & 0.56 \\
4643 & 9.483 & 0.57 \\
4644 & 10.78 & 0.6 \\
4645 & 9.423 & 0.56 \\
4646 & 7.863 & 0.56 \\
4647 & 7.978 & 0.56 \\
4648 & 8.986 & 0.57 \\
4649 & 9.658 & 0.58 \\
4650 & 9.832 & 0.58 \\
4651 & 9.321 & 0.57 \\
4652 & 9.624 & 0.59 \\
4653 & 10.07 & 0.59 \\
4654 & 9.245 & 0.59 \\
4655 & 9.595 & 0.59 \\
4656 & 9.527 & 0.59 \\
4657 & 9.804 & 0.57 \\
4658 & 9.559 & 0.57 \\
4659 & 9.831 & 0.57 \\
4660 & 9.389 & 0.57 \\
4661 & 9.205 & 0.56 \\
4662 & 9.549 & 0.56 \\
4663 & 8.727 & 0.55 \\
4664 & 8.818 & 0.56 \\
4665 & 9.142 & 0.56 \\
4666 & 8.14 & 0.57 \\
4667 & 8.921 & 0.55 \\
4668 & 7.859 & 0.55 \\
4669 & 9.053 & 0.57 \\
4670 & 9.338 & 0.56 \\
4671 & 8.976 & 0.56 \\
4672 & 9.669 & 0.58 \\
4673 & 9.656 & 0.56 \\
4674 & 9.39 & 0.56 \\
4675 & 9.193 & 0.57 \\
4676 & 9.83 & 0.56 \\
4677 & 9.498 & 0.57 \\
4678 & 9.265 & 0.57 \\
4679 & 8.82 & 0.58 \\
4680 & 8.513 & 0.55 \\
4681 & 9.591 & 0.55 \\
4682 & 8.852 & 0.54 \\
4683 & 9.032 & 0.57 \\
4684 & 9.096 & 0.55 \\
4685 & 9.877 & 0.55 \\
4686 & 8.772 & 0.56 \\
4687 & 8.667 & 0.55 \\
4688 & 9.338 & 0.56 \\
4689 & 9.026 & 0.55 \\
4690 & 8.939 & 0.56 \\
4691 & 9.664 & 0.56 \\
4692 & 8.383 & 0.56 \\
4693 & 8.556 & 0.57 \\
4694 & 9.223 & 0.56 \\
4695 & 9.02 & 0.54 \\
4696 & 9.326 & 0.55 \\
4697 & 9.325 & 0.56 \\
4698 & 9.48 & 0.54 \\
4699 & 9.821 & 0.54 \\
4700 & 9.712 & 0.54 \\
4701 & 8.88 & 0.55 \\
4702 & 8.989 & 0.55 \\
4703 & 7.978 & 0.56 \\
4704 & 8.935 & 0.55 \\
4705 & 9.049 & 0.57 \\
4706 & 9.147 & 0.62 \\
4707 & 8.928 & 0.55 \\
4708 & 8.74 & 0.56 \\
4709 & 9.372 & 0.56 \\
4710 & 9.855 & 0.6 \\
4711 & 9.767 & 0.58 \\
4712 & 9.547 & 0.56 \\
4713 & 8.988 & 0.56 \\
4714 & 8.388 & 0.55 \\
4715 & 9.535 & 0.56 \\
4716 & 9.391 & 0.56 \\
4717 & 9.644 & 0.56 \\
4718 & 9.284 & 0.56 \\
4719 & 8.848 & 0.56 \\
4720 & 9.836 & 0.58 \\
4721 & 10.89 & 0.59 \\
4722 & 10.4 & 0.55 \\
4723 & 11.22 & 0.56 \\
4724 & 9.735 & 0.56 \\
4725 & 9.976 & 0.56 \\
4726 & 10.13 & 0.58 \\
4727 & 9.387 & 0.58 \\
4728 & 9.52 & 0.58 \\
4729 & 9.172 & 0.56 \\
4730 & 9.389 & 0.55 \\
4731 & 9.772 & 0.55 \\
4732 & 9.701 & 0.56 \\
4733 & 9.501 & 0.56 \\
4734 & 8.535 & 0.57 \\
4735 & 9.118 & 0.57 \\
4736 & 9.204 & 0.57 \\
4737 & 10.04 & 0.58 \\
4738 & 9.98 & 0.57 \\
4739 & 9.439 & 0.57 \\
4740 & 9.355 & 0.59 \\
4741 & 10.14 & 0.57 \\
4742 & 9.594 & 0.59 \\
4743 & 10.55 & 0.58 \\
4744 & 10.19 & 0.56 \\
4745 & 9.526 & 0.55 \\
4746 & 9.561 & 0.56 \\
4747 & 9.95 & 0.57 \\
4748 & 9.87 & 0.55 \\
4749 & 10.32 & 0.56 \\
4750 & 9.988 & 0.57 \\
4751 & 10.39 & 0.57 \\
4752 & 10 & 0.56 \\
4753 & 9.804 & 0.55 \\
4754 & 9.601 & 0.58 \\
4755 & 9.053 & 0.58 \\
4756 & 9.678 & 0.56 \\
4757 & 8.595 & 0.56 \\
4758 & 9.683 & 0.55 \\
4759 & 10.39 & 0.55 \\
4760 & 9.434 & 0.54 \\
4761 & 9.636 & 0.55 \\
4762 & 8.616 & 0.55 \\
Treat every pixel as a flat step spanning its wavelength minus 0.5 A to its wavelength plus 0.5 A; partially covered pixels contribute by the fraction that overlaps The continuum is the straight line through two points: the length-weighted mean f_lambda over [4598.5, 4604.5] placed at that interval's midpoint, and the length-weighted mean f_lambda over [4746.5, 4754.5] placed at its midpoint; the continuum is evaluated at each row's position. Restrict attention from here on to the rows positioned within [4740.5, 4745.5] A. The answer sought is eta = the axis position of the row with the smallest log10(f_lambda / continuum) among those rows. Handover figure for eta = 4745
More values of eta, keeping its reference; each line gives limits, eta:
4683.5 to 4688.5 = 4687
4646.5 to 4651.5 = 4647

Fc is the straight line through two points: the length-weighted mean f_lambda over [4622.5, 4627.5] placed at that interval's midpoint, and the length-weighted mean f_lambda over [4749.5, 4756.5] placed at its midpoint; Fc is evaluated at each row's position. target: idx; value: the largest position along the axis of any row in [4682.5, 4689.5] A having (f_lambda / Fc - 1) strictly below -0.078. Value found 4689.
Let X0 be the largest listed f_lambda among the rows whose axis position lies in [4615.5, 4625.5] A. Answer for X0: 11.09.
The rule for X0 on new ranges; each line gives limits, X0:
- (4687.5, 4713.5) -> 9.855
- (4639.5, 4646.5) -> 10.78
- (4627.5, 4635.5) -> 9.921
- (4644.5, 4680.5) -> 10.07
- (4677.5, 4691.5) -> 9.877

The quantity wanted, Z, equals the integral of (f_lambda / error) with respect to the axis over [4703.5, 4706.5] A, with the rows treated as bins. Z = 46.9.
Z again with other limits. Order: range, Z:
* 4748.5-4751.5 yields 54.2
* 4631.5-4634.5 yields 49.1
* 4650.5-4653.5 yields 49.7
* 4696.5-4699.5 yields 52.4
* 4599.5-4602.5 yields 46.3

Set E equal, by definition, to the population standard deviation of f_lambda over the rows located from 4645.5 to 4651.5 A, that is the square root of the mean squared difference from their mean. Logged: 0.77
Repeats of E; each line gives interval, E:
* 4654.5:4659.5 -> 0.13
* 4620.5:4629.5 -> 0.54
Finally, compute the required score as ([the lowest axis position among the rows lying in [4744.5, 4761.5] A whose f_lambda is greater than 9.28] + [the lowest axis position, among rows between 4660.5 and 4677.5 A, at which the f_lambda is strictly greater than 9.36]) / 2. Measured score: 4703.5 A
